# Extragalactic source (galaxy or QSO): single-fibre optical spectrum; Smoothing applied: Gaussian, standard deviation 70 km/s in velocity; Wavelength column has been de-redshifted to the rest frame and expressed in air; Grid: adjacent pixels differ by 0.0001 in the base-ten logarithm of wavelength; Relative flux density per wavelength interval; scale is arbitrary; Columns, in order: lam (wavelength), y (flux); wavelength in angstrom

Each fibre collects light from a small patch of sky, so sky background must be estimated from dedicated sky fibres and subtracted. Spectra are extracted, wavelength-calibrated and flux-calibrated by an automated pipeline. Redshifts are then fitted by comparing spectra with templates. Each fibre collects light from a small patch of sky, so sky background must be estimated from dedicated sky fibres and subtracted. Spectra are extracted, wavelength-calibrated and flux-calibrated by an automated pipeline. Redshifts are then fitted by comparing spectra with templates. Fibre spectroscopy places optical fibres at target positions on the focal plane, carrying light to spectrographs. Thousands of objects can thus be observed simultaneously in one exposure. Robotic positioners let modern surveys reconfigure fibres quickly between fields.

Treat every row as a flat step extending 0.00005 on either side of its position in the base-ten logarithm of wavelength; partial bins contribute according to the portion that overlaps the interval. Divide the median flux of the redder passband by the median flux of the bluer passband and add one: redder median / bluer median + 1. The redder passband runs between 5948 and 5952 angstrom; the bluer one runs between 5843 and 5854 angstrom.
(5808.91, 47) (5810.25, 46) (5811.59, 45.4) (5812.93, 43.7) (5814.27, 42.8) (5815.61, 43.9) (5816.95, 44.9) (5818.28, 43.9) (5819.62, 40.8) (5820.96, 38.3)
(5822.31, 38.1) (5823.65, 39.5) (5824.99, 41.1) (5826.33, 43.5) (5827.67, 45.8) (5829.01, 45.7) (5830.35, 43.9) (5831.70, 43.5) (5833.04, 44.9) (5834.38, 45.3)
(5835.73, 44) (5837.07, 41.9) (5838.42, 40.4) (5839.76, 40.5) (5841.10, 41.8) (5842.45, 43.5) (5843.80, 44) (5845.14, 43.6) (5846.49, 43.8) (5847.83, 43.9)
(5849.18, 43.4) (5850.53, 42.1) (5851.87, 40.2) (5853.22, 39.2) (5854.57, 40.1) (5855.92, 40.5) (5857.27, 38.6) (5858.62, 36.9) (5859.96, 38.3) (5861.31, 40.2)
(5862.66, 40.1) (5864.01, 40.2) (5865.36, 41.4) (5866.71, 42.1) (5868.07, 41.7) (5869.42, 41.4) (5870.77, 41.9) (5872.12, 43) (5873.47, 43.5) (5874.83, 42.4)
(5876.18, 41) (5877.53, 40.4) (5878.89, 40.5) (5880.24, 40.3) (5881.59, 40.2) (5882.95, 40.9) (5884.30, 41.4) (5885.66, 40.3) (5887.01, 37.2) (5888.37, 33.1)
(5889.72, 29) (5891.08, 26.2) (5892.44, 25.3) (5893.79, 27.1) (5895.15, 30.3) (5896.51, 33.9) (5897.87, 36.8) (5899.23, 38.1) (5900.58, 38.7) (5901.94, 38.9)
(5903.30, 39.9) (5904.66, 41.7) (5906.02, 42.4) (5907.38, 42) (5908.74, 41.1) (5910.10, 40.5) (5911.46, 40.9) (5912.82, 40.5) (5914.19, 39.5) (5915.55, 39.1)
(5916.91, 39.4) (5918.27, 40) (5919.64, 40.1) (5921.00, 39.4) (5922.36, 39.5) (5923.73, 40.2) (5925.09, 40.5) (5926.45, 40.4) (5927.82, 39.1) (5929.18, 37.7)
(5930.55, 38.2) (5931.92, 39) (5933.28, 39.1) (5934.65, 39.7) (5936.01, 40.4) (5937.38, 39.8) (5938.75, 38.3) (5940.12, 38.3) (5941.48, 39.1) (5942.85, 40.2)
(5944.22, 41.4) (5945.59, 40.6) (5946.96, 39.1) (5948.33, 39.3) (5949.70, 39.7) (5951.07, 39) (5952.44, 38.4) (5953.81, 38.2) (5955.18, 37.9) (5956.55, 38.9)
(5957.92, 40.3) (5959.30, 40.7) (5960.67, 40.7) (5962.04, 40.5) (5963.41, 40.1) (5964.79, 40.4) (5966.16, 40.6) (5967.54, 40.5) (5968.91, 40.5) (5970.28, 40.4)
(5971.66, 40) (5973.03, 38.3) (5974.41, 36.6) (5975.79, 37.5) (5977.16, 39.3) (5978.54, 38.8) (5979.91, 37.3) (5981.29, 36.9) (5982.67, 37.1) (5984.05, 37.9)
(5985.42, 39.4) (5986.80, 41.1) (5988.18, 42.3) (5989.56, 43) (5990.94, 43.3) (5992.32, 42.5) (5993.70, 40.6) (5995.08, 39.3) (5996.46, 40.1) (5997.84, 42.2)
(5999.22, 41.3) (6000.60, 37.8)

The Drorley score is 1.90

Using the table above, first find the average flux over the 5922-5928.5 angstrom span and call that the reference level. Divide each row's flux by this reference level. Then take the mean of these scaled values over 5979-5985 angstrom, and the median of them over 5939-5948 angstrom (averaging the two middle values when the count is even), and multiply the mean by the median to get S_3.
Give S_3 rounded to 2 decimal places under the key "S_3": 0.93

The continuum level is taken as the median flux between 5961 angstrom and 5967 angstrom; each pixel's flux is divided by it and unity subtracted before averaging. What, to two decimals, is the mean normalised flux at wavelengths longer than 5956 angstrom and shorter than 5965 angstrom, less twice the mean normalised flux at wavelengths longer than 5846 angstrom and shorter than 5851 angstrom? -0.15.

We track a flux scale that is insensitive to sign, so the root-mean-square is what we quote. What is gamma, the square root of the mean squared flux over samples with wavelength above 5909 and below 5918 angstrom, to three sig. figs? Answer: 40.0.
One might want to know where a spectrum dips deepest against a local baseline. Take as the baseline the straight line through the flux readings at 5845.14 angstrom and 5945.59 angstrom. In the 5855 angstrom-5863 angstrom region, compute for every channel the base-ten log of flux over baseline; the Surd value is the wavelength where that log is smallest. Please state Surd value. 5858.62 angstrom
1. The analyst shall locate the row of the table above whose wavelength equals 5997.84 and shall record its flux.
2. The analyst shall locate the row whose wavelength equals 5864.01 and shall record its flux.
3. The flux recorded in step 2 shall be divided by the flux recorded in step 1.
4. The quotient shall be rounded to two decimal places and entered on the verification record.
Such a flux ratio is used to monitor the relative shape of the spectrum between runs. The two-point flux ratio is 0.95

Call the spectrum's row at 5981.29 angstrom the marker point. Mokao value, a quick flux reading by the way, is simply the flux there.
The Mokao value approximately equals 36.9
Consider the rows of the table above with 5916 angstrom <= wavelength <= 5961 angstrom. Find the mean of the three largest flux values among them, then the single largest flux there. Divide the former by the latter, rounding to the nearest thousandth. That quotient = 0.989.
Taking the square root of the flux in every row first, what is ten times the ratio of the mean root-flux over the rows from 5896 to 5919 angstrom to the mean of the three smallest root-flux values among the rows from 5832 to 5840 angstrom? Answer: 9.8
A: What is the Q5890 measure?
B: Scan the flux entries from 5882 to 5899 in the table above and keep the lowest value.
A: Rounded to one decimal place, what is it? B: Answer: 25.3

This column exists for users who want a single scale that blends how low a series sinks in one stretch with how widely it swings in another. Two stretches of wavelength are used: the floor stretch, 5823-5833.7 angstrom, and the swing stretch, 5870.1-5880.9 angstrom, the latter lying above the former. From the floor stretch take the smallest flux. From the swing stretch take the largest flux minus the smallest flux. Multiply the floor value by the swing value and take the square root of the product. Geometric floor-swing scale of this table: 11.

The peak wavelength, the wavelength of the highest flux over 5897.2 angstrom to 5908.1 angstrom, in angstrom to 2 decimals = 5906.02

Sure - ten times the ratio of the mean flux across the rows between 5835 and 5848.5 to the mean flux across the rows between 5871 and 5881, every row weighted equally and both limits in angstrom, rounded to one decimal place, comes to 10.3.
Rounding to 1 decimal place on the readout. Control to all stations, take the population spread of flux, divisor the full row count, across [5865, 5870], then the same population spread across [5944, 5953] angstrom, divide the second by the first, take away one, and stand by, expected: 2.3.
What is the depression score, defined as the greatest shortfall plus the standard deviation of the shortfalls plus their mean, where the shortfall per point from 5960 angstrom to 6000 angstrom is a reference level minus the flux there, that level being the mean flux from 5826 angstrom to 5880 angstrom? 9.2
